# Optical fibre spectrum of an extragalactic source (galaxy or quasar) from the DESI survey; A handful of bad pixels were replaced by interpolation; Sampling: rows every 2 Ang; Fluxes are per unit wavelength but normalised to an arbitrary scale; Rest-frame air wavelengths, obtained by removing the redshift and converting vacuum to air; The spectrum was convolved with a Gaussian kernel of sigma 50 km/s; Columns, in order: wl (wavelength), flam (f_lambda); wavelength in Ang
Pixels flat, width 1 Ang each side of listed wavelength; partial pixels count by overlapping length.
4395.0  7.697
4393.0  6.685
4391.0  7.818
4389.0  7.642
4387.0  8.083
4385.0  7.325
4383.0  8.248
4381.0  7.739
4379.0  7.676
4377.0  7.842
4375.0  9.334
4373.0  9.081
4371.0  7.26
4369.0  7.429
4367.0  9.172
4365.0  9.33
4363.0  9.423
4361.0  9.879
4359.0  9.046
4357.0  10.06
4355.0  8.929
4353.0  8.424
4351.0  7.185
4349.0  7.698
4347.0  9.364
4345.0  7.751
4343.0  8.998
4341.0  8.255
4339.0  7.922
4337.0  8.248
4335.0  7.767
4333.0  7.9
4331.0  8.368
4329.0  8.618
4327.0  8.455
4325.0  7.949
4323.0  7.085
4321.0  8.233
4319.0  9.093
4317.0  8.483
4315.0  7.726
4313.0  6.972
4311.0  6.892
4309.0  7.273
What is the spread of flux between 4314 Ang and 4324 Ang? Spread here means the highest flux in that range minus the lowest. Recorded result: 2.01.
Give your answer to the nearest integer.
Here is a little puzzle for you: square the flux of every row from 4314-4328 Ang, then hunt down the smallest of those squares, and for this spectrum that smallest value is 50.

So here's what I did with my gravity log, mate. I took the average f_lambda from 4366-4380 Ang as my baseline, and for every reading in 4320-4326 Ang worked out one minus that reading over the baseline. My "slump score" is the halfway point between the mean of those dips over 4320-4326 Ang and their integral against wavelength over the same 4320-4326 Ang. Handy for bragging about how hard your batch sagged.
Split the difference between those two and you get 0.21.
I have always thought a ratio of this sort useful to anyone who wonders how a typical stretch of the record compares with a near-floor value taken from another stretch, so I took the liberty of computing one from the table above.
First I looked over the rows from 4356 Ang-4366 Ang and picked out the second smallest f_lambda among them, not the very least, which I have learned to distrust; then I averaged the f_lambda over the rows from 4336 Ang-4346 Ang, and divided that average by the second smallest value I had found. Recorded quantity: 0.88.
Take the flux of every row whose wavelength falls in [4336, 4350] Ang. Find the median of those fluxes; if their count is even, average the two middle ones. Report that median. 8.2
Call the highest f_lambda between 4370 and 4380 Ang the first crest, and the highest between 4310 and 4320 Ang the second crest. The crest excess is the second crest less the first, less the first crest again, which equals -9.6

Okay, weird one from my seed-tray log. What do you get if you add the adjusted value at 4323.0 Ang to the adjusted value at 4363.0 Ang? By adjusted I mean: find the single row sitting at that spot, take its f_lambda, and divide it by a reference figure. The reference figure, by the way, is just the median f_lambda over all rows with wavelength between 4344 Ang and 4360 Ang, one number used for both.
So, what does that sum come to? 1.90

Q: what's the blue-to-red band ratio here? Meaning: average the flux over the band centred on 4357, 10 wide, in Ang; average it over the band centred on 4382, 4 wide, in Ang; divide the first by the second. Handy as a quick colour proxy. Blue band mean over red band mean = 1.16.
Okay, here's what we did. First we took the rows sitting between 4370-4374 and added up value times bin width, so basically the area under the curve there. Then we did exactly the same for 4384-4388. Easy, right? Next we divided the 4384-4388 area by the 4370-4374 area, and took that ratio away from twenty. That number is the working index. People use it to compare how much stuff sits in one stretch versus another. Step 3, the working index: 19.1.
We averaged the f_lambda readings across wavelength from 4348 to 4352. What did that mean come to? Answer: 7.44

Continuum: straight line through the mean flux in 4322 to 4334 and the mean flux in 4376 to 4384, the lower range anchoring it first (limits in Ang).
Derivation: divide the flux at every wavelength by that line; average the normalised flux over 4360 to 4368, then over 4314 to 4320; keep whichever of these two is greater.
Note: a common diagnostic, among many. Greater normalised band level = 1.19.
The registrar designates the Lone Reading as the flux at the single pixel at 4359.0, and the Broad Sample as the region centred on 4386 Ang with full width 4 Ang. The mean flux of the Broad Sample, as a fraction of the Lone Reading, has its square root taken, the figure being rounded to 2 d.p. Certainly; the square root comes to 0.92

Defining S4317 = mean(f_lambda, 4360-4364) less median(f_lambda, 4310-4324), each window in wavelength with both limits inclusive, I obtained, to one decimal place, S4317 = 1.9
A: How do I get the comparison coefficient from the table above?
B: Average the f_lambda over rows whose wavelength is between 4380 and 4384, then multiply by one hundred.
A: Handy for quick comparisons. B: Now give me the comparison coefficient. 799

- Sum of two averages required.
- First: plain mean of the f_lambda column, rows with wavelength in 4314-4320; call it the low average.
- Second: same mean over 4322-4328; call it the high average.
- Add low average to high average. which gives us 16.3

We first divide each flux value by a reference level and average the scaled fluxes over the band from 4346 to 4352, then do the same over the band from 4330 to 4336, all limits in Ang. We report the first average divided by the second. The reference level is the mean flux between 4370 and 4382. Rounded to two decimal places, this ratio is 1.01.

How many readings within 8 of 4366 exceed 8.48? 6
